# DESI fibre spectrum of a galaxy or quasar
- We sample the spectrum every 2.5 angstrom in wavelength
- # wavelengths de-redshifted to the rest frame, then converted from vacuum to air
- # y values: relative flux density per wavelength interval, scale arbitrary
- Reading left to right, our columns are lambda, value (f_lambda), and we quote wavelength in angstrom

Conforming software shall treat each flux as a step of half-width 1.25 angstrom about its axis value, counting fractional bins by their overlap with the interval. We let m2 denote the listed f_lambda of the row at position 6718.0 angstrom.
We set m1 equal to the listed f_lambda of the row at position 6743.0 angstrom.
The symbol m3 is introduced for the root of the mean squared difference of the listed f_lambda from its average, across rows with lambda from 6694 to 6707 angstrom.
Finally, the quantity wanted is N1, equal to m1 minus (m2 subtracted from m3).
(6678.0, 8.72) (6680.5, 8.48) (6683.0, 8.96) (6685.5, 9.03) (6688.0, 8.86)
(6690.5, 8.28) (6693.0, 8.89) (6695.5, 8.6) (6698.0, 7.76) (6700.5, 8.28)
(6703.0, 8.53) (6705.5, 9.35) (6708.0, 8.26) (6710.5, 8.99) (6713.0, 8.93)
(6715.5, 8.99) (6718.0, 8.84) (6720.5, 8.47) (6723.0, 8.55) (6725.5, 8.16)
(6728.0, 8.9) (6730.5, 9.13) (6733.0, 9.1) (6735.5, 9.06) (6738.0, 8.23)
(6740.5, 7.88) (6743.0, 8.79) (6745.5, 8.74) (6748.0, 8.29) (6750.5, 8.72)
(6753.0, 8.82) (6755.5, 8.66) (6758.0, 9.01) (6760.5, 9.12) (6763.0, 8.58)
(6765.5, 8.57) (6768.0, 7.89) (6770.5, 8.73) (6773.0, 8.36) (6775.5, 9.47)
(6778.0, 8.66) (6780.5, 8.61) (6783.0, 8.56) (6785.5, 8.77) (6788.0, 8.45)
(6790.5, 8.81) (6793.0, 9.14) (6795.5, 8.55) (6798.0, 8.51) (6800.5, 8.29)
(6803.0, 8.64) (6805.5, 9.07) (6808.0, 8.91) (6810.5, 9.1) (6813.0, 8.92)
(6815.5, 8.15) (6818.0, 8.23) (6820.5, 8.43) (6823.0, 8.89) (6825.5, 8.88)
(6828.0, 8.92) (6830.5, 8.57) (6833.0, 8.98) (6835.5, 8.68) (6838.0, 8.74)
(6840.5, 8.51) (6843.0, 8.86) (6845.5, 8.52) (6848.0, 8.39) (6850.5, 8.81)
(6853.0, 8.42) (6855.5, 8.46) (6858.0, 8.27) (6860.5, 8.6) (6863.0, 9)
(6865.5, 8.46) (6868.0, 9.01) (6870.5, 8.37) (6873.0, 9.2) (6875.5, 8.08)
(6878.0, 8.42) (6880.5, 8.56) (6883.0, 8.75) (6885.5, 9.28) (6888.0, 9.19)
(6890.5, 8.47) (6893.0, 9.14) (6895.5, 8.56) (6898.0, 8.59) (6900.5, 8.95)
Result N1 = 17.1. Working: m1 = 8.79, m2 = 8.84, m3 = 0.52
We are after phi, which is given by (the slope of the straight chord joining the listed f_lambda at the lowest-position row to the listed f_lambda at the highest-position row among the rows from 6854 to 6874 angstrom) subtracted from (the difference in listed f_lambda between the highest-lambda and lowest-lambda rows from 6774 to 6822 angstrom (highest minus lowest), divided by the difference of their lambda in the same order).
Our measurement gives -0.065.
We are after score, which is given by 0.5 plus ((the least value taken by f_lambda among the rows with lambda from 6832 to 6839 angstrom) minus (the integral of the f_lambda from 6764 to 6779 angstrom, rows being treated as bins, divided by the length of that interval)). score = 0.6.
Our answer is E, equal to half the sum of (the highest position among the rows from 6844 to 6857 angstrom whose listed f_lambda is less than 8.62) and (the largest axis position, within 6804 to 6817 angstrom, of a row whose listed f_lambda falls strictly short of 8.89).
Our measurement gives 6835.5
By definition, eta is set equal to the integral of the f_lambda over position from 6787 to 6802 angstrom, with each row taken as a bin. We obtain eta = 129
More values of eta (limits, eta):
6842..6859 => 145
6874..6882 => 67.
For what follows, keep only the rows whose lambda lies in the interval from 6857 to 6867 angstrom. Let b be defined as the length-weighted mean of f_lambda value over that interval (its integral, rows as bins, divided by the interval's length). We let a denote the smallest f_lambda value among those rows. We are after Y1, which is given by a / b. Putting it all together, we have 0.962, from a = 8.27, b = 8.60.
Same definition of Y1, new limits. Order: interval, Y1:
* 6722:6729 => 0.957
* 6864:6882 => 0.940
